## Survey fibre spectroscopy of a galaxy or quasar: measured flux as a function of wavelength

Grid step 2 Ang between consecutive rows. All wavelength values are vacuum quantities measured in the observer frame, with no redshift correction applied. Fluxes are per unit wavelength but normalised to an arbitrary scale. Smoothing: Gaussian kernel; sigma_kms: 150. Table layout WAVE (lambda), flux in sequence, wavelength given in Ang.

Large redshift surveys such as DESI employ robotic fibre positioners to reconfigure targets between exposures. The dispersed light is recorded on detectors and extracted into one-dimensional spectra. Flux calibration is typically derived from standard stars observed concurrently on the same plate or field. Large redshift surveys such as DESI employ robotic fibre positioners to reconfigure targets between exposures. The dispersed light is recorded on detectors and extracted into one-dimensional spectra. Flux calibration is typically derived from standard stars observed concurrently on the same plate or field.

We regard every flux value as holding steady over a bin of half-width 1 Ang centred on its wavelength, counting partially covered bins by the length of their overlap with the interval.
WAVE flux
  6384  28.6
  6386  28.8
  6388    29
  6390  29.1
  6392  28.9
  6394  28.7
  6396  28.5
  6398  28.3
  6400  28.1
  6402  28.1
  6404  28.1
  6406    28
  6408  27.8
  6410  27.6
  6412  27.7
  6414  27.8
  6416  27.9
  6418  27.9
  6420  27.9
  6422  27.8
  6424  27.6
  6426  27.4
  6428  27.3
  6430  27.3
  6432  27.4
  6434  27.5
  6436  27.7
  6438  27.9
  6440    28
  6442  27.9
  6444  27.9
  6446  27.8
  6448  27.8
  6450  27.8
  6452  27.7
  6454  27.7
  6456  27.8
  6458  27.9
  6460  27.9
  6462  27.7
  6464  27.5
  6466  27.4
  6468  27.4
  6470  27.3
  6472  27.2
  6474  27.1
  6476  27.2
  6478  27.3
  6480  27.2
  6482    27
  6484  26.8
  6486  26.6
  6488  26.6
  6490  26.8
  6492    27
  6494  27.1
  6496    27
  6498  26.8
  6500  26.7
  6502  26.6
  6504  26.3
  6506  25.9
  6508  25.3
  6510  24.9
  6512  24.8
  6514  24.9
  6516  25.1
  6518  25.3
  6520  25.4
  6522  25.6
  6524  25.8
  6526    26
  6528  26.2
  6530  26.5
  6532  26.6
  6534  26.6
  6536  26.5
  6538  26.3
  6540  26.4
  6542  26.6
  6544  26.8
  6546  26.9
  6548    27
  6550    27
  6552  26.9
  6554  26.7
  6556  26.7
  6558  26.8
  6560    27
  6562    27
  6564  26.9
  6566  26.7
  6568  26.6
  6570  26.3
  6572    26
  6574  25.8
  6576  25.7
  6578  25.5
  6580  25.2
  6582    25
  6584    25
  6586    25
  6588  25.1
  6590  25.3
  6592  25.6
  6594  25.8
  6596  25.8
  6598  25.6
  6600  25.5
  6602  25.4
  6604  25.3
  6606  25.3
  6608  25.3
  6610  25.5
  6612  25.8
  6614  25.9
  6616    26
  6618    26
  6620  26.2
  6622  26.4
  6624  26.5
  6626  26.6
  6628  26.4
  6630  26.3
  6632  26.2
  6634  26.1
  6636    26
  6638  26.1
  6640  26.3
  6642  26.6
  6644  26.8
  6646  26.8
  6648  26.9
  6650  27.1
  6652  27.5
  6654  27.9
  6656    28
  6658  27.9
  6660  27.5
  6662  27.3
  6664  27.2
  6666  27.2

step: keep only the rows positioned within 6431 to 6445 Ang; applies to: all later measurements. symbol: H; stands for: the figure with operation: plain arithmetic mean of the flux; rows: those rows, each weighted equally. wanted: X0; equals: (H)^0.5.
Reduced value 5.27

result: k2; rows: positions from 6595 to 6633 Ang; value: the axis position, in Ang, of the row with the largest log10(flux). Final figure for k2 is 6626 Ang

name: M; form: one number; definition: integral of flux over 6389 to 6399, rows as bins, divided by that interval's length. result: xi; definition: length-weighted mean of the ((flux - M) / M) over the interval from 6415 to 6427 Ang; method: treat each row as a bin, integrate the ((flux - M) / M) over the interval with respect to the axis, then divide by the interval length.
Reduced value -0.03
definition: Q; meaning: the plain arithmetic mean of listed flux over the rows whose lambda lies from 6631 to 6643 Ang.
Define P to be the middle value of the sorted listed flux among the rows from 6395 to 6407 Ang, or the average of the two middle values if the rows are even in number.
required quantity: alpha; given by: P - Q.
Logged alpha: 1.9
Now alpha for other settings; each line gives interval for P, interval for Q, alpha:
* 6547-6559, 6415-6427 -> -0.9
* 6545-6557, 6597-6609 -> 1.5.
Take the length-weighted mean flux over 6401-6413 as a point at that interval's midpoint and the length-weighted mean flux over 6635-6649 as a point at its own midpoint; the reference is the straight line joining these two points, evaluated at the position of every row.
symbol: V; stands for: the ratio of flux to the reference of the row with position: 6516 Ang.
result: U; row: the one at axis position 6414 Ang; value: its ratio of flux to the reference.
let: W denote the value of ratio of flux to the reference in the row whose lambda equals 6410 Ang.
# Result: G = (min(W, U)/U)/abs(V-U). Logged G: 13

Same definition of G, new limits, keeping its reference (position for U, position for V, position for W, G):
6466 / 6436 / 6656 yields 223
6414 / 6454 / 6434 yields 203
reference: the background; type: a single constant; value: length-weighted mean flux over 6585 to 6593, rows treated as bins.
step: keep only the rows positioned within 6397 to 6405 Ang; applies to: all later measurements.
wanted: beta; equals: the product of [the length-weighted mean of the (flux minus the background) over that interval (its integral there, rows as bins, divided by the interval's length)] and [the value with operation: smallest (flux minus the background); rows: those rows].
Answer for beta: 8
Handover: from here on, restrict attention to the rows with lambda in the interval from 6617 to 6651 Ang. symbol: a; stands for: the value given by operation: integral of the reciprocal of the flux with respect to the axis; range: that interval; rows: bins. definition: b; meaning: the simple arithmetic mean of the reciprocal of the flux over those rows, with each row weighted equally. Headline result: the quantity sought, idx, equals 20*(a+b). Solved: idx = 26.5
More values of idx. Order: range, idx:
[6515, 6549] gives 26.7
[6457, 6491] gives 25.7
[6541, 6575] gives 26.2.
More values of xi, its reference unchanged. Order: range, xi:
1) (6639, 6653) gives -0.06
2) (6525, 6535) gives -0.08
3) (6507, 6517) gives -0.13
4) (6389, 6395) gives 0.01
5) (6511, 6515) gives -0.13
